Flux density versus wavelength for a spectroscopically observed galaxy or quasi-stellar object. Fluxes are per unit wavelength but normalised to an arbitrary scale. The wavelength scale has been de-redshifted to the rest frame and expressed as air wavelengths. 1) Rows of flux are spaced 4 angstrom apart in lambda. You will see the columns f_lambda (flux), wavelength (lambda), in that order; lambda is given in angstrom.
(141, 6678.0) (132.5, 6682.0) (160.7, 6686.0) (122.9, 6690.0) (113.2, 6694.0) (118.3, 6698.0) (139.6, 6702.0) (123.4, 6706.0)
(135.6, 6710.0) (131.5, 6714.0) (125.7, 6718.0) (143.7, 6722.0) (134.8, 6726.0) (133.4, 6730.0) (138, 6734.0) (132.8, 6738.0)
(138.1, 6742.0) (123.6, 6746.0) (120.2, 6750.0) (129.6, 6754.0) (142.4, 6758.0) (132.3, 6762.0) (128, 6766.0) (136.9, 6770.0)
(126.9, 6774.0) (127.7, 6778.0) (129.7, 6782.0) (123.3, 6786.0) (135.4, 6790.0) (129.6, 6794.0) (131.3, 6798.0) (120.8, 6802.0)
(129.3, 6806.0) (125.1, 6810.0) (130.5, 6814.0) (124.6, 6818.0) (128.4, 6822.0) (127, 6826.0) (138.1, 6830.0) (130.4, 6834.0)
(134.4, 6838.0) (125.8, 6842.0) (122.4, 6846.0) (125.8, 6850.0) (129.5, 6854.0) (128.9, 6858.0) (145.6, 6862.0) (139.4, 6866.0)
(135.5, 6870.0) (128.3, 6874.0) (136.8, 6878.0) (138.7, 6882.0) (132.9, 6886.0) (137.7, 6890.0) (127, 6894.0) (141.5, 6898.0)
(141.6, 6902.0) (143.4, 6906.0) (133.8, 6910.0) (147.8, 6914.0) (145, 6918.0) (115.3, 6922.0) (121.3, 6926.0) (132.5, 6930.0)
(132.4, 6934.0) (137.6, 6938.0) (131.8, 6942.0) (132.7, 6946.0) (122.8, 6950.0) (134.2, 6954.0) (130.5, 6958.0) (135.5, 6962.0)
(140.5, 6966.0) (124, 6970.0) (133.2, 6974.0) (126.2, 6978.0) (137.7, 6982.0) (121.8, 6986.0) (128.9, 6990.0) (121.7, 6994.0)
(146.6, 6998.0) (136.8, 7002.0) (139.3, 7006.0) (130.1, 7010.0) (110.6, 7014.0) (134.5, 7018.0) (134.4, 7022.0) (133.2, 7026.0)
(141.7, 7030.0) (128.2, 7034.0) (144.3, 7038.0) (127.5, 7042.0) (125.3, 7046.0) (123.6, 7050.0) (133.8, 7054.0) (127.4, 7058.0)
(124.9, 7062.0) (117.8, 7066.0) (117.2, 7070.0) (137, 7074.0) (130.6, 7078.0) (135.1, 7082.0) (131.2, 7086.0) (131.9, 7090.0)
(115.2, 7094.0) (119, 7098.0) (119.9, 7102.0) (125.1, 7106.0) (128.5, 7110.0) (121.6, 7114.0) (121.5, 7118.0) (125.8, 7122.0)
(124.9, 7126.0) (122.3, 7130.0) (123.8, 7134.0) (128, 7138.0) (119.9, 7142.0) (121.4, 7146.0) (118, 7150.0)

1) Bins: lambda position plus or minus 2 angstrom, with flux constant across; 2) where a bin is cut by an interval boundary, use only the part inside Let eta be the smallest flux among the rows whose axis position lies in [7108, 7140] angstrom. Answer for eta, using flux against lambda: 121.5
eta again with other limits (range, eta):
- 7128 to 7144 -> 119.9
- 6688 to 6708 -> 113.2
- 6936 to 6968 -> 122.8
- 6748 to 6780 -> 120.2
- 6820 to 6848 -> 122.4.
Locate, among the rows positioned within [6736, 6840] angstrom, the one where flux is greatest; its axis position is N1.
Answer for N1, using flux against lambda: 6758.0 angstrom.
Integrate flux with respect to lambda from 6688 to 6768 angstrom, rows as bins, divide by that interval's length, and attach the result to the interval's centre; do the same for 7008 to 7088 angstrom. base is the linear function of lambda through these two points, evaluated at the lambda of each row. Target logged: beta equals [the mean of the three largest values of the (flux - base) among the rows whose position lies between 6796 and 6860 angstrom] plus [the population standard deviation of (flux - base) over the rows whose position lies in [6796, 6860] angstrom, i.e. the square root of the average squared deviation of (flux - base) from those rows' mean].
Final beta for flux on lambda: 9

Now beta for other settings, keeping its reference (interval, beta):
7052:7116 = 13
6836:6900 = 19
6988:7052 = 24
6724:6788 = 15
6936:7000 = 19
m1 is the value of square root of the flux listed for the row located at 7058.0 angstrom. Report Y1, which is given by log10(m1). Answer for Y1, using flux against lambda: 1.05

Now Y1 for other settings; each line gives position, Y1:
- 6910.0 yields 1.06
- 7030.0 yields 1.08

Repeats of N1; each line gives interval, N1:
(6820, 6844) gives 6830.0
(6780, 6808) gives 6790.0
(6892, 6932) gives 6914.0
